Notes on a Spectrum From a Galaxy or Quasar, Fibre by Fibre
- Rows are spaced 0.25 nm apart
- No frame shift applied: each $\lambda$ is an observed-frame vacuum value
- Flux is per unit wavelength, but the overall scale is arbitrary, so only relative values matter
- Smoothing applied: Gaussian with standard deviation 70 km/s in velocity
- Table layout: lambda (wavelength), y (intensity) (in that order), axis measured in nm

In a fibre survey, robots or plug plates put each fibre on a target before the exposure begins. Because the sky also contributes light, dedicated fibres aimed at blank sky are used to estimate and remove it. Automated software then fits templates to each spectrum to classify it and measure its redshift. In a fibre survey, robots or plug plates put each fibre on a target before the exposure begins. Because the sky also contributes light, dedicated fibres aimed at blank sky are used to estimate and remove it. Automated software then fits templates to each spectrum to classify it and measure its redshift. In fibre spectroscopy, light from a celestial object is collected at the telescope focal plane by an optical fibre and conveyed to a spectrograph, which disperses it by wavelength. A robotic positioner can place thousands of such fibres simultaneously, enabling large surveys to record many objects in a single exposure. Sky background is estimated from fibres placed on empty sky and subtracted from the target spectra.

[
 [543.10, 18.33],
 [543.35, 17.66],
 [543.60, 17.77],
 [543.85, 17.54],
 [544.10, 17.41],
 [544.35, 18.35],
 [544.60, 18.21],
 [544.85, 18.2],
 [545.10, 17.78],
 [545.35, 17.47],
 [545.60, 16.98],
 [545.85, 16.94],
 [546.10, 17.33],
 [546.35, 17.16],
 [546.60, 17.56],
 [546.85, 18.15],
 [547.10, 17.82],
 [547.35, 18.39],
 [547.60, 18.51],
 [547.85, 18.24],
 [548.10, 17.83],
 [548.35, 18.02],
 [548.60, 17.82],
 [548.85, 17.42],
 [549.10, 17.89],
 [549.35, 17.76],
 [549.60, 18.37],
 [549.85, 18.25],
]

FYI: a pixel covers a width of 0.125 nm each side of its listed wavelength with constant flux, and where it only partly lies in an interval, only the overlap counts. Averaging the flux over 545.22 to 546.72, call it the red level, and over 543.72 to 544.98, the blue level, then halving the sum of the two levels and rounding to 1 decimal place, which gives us 17.6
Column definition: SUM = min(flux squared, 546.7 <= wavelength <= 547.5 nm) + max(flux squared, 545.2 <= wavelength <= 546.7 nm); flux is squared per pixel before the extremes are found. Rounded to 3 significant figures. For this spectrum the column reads 626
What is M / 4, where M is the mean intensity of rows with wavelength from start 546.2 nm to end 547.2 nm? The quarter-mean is 4.42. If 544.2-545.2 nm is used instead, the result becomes 4.53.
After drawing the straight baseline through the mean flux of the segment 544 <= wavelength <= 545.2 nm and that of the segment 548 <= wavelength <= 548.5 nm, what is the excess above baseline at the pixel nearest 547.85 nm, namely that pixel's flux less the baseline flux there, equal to 0.31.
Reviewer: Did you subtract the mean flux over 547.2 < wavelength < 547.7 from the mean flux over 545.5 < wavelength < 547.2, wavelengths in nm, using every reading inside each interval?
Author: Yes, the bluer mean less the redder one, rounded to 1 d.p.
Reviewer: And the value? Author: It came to -1.0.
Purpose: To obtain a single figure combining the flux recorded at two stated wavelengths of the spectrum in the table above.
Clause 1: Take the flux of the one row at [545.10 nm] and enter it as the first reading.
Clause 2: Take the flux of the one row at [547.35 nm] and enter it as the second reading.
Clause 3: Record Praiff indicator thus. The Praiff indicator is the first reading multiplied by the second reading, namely 327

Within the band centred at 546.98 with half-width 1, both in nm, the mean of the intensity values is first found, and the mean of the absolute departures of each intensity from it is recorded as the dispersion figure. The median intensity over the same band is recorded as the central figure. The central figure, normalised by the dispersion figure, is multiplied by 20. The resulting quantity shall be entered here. 841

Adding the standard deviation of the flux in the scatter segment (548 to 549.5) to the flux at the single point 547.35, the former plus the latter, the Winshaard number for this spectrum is 18.6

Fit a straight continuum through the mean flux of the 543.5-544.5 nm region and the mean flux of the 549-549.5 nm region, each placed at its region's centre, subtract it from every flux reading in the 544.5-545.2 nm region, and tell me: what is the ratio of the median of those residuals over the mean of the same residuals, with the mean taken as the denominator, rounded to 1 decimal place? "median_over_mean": 1.5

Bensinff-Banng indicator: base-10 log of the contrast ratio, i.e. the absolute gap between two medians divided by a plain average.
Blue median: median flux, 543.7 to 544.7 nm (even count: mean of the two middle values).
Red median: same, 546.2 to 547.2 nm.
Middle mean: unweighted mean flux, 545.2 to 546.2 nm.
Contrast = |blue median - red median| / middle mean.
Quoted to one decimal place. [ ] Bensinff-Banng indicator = -2.0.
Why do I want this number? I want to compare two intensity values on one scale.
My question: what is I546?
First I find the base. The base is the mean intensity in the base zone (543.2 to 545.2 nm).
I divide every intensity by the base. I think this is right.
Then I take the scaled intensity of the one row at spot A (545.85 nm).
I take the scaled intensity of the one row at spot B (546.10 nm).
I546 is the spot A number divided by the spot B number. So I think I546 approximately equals 0.977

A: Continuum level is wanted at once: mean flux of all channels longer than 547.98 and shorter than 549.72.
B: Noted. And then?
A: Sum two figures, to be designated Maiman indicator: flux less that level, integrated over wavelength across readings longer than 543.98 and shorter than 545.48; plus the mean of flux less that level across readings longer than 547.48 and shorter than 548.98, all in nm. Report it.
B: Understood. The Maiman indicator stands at 0.15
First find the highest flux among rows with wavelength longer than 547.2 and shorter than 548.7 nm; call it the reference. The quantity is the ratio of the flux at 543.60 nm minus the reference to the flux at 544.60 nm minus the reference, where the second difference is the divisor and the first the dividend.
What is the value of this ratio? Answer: 2.5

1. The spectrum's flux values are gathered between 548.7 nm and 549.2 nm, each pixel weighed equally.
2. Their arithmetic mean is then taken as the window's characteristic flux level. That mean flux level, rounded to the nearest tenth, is 17.7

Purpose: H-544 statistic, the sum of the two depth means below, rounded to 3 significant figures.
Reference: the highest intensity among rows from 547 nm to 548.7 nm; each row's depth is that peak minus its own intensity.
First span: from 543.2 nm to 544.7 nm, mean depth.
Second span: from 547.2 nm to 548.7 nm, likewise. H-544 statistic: 1.06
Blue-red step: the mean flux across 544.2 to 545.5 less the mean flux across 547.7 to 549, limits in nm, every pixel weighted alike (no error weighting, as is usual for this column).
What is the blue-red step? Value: 0.1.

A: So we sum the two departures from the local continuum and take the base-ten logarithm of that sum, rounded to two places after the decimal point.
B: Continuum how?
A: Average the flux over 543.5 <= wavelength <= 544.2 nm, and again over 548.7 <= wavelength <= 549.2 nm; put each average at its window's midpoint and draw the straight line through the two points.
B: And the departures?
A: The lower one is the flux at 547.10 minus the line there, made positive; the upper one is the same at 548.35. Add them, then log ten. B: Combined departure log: -0.24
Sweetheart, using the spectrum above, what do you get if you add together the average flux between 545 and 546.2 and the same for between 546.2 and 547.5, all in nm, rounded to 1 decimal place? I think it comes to 35.1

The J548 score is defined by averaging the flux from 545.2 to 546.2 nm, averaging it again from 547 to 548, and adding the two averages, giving 35.4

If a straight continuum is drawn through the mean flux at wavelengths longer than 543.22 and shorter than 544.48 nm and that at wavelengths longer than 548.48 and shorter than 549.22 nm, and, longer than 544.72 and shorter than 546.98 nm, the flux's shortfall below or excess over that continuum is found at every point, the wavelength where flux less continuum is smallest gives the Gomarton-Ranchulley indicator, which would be 545.85 nm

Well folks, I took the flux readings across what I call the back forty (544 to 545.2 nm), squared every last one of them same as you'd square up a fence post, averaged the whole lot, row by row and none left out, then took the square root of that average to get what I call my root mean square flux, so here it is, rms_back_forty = 18.0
